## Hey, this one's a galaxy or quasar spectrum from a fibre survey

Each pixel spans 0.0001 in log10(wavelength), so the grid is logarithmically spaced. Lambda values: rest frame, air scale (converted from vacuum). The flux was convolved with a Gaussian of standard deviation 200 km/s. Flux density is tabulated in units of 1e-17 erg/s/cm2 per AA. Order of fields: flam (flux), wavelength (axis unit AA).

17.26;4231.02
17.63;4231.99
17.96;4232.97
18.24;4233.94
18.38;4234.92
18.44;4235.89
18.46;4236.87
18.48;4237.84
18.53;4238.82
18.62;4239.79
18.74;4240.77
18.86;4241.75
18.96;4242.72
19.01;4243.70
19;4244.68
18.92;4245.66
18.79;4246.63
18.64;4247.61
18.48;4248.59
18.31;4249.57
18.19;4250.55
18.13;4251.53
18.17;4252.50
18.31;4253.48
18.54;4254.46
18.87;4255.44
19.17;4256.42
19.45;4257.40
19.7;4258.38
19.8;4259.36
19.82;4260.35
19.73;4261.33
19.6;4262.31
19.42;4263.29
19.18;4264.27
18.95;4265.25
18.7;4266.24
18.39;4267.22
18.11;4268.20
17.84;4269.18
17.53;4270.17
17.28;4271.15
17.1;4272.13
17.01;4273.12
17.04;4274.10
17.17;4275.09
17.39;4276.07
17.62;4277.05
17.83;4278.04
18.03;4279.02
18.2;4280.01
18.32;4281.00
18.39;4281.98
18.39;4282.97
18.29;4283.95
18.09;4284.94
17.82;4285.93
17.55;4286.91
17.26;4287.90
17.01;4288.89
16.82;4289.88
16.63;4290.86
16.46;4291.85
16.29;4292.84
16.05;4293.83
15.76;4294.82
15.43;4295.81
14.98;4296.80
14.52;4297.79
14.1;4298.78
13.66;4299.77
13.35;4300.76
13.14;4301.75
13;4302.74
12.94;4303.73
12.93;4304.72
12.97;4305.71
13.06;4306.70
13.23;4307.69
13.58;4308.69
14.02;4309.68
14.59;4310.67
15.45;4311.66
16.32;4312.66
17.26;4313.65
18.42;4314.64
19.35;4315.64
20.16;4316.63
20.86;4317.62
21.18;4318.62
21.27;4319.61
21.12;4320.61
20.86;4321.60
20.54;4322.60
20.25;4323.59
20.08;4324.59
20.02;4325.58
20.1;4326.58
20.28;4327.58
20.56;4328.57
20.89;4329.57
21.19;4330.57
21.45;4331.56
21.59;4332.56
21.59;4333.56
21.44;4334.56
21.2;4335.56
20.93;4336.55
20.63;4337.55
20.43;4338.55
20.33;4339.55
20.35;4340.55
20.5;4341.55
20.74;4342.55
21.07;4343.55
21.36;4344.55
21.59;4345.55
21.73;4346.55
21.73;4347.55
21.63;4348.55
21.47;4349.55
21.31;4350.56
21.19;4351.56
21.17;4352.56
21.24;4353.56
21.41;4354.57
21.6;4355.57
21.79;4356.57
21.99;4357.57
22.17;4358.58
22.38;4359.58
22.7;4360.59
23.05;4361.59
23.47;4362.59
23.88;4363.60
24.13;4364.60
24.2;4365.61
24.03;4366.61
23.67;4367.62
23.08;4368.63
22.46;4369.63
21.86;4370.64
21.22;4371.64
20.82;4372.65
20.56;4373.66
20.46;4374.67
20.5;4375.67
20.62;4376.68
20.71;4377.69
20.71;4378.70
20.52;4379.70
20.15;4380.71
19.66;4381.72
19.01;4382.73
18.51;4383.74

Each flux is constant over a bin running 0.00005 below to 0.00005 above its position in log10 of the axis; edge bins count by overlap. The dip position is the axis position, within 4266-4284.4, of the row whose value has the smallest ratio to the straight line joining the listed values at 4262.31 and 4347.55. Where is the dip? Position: 4273.12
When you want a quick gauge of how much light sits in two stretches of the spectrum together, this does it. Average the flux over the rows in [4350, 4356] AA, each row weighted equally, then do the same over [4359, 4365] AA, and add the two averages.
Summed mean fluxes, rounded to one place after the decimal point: 44.6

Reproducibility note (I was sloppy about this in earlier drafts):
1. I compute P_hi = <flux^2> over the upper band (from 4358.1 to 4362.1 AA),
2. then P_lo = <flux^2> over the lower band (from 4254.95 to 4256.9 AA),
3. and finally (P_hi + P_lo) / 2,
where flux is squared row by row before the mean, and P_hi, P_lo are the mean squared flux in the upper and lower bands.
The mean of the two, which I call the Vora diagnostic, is 436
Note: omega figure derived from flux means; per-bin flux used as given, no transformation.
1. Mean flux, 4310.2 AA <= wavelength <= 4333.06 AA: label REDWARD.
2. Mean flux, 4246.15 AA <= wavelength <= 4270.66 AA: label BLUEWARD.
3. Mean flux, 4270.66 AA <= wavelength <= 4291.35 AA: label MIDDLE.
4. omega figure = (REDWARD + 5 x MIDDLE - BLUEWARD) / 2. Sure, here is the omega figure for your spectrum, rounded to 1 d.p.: 44.4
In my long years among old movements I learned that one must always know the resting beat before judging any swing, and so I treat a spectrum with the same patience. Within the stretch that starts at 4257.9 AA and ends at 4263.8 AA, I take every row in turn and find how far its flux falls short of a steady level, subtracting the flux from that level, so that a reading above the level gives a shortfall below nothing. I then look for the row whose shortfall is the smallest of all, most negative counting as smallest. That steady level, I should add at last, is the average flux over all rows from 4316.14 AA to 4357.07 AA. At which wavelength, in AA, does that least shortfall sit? 4260.35 AA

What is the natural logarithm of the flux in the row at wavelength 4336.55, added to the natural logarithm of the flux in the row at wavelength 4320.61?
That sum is 6.09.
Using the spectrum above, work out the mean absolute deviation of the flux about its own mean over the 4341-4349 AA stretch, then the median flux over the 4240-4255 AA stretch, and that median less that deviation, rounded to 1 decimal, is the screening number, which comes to 18.2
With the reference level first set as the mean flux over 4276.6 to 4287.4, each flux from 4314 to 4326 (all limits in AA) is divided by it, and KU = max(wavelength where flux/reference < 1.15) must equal 4325.58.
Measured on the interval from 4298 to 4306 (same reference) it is 4305.71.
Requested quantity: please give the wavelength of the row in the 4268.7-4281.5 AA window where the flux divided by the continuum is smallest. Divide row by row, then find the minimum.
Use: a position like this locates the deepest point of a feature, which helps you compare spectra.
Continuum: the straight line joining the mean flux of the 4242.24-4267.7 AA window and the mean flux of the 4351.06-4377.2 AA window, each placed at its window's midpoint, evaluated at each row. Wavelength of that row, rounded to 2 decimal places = 4273.12 AA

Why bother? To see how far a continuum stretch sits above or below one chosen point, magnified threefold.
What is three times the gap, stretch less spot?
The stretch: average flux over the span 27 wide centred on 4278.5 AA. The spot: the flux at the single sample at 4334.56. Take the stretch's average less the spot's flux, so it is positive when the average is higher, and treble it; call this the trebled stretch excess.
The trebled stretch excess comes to -11.3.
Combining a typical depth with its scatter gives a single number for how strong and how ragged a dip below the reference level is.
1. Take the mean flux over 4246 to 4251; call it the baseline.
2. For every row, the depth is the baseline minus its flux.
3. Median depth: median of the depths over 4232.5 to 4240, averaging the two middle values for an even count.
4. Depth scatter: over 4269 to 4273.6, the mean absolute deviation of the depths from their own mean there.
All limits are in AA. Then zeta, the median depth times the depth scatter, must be 0.0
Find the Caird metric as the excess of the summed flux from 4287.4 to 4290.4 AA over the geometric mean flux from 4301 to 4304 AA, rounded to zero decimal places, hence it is 38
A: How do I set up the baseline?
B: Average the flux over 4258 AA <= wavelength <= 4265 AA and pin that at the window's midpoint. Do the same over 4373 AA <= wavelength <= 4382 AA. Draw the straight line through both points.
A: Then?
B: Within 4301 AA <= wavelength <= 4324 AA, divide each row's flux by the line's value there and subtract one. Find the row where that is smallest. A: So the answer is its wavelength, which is 4304.72 AA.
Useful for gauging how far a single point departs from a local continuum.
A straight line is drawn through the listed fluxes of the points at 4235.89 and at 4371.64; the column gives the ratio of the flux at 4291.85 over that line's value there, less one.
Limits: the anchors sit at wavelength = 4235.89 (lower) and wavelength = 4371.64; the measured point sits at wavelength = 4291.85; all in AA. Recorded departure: -0.16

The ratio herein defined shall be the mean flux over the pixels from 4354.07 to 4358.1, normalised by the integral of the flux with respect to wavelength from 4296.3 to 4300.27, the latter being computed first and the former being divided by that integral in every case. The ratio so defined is 0.38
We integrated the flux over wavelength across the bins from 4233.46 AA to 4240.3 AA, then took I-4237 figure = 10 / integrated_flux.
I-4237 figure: 0.079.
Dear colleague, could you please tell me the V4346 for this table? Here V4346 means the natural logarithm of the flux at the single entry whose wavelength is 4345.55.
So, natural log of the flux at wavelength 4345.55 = 3.07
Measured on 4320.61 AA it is 3.05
